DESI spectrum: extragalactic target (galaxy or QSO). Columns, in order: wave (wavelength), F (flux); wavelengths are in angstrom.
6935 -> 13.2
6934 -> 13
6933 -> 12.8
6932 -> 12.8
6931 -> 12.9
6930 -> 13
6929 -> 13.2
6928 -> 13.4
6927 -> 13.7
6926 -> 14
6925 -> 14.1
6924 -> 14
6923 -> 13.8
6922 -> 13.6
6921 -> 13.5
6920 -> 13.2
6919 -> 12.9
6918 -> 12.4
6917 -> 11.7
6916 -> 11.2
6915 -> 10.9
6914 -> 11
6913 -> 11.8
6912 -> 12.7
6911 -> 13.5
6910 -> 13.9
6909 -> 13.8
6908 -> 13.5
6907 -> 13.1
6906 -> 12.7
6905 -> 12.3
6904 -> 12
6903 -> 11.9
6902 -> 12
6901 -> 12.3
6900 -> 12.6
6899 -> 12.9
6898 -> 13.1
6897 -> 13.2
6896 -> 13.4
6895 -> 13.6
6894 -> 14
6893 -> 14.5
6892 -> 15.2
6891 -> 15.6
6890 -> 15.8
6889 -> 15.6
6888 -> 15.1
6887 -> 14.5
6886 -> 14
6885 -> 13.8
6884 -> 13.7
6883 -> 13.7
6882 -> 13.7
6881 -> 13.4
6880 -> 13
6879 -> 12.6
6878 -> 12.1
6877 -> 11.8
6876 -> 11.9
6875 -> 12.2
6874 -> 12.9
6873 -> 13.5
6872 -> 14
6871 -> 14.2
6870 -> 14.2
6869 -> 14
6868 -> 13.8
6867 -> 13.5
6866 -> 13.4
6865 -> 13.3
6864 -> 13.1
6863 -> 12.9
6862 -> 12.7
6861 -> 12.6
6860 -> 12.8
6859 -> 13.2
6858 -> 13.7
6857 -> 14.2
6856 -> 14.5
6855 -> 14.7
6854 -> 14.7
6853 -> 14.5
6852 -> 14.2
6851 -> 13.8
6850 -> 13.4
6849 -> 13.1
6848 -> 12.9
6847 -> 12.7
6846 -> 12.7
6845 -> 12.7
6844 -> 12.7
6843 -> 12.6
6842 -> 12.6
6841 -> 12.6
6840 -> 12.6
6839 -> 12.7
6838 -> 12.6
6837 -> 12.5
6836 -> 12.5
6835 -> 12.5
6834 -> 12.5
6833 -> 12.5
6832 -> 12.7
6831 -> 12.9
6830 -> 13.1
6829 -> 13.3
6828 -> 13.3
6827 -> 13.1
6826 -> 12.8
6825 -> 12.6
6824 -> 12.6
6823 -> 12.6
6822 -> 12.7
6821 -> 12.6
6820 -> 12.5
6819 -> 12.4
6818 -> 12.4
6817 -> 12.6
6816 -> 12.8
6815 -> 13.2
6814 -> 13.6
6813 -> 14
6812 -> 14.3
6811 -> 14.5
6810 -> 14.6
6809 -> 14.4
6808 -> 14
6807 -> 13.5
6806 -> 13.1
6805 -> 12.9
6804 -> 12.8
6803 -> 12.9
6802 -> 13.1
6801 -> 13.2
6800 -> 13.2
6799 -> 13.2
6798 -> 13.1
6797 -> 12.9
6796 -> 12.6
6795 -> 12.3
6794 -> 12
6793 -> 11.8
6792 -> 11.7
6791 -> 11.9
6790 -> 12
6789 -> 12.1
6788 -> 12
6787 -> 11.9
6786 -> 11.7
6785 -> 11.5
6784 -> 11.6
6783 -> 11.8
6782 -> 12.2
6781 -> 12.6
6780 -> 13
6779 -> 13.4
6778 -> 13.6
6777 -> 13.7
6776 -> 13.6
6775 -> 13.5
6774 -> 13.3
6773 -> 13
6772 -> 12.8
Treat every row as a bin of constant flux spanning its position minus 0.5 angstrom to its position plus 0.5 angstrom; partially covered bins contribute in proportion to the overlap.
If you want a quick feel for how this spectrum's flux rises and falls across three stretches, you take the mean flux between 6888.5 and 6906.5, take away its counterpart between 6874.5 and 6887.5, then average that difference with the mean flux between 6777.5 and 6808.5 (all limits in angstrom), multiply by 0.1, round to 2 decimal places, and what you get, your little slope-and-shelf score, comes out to 0.65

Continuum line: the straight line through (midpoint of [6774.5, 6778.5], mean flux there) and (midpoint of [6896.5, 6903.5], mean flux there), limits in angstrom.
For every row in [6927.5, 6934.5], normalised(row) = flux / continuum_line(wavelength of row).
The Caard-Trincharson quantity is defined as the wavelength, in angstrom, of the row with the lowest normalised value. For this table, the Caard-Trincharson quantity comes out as 6932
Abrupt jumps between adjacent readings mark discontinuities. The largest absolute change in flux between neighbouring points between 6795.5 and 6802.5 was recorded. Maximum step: 0.30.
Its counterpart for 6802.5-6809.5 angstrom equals 0.50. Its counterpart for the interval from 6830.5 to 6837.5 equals 0.20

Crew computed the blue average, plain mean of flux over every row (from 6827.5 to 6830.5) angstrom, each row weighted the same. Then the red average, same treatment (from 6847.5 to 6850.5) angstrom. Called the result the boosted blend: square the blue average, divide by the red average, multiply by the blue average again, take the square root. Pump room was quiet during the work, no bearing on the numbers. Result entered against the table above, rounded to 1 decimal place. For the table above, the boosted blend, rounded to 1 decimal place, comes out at 13.3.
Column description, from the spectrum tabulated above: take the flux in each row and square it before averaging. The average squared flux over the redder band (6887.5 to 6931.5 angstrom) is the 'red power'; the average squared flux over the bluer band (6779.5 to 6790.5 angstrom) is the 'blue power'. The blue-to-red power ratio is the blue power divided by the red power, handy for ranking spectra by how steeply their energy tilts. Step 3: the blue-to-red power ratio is 0.82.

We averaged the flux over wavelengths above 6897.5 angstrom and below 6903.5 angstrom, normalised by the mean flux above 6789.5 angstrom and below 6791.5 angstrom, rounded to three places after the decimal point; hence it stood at 1.043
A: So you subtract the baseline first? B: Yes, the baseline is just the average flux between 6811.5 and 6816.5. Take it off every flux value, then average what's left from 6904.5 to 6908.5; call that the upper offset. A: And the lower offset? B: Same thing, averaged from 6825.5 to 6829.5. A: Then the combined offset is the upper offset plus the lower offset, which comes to -1.1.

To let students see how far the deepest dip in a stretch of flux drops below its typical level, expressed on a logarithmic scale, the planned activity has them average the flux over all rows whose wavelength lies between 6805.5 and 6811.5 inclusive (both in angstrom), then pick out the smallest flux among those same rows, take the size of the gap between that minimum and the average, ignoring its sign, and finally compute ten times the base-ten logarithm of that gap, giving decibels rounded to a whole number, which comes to 0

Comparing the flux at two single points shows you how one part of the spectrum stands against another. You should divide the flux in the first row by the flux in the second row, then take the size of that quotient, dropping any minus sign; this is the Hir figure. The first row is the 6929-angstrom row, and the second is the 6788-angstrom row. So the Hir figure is 1.10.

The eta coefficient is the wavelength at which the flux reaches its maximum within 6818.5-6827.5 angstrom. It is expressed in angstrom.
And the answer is 6827 angstrom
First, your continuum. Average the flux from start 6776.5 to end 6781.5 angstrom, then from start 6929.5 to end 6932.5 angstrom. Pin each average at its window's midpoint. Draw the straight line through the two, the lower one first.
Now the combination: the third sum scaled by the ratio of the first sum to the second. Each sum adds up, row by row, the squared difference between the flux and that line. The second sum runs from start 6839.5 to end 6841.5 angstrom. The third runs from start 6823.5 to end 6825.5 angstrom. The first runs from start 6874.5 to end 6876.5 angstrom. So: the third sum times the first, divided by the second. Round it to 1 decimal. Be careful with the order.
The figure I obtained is 2.3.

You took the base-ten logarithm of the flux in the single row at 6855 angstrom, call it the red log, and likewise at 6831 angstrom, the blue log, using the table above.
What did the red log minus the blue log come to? 0.057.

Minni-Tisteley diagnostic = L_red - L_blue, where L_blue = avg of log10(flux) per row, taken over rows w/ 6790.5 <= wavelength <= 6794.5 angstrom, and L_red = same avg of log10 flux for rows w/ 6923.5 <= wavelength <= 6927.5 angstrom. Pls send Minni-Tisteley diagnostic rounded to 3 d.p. 0.071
